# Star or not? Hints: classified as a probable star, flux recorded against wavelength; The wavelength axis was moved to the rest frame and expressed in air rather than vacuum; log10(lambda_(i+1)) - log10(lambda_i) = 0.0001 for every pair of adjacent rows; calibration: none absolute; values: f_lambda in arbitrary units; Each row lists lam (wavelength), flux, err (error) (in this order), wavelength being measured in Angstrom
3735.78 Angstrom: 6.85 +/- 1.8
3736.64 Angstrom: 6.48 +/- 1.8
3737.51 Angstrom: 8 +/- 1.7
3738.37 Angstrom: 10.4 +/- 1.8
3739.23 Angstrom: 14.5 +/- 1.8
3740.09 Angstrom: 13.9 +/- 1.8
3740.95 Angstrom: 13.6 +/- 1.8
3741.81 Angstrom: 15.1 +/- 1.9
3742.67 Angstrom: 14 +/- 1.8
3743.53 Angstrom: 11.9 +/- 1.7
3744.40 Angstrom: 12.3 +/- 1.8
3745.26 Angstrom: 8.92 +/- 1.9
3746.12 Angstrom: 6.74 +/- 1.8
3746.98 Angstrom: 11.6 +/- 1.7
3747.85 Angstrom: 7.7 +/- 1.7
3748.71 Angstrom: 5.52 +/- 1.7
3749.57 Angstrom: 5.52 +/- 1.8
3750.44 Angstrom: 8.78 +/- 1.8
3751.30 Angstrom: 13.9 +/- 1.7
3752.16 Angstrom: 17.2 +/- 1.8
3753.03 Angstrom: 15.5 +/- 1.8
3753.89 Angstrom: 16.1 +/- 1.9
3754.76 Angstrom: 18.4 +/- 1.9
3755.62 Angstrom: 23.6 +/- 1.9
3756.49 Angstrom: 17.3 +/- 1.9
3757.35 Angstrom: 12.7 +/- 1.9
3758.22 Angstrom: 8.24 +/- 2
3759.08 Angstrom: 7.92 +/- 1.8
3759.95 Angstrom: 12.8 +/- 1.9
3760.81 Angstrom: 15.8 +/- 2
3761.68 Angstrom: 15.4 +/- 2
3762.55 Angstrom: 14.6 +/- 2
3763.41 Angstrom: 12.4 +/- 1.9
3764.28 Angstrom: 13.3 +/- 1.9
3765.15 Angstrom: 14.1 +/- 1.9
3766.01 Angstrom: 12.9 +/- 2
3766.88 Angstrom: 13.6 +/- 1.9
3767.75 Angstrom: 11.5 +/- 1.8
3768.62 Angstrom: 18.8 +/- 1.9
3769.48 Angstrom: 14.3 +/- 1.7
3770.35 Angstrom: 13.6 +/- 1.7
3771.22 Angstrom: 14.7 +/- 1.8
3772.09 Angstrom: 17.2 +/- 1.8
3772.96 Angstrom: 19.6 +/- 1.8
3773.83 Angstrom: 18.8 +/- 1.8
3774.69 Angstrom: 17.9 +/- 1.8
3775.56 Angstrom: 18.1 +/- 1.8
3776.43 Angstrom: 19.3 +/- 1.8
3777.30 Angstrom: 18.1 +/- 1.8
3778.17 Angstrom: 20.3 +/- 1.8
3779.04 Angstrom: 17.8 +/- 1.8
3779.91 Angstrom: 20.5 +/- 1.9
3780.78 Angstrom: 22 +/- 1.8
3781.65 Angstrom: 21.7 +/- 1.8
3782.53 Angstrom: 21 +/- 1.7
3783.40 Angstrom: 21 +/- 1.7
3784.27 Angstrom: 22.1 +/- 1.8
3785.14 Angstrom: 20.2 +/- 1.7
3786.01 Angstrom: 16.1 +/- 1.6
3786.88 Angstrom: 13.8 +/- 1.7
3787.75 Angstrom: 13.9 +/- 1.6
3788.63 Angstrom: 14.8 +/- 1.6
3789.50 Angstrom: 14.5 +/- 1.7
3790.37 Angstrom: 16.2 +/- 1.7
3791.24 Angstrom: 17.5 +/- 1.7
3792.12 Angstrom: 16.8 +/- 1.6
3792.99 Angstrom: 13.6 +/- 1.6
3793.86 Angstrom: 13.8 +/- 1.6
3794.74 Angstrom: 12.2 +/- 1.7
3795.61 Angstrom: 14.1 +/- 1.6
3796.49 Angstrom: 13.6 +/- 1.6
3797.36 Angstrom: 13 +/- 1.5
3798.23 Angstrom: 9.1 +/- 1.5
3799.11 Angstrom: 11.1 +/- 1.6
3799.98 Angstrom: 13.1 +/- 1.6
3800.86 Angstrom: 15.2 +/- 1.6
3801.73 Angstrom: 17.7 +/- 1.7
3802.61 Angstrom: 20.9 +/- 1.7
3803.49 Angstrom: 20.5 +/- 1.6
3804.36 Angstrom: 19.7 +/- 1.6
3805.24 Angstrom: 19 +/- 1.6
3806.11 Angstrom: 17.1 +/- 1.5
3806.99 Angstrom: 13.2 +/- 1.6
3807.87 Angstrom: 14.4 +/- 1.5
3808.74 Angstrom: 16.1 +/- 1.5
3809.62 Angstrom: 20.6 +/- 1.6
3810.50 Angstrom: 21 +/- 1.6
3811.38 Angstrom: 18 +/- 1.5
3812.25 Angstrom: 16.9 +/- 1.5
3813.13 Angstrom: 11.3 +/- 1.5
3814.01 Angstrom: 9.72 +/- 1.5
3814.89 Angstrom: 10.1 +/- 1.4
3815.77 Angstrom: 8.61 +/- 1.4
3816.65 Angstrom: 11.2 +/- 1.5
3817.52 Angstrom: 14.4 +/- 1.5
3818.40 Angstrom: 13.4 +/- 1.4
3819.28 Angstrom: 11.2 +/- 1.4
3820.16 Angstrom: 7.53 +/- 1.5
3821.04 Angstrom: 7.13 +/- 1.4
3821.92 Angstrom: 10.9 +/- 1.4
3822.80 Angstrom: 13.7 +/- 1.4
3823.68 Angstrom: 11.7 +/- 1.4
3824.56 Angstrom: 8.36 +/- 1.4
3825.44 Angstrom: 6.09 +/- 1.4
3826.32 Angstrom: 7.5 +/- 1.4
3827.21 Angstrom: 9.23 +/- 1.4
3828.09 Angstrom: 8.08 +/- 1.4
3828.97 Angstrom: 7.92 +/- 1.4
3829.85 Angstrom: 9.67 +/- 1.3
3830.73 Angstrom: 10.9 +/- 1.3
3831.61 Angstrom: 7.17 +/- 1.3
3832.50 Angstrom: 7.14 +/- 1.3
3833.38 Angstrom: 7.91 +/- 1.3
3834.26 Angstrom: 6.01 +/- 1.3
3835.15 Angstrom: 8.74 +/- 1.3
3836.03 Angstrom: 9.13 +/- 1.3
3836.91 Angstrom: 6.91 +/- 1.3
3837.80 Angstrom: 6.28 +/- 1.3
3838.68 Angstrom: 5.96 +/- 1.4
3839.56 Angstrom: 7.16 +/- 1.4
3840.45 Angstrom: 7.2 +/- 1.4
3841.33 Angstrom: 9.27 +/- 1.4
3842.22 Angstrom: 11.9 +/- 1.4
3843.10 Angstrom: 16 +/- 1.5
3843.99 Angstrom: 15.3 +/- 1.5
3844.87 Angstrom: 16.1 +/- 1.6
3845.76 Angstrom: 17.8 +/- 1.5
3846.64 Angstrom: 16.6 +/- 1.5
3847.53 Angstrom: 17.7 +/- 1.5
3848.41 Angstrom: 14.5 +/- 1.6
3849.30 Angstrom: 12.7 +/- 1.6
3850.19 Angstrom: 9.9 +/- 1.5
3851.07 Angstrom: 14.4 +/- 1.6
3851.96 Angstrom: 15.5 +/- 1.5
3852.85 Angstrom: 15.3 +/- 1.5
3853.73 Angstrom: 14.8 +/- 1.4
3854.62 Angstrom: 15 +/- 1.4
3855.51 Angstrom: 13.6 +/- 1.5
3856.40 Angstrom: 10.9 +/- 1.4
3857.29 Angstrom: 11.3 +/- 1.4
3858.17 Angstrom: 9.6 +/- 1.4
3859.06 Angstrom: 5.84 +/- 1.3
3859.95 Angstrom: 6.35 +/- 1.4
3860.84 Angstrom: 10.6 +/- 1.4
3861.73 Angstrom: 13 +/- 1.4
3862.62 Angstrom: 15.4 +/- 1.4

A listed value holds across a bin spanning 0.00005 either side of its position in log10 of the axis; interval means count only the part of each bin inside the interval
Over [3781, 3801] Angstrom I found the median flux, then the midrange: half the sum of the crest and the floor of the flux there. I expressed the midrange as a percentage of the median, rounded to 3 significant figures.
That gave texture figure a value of 108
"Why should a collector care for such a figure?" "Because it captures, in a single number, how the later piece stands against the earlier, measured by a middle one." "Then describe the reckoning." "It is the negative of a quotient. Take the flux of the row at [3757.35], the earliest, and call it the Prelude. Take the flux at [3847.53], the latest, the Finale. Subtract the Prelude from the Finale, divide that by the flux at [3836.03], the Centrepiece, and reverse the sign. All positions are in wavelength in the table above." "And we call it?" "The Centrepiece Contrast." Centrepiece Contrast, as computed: -0.55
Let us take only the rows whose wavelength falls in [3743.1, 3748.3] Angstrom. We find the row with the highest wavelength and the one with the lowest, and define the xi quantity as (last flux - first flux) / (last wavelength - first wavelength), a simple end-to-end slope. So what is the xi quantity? -0.97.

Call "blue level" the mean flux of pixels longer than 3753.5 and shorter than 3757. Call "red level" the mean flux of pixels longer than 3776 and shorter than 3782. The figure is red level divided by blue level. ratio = 1.1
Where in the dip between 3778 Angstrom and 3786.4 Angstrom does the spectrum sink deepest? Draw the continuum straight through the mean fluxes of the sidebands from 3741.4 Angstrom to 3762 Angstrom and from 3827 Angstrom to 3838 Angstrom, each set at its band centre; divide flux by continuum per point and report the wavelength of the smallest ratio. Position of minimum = 3786.01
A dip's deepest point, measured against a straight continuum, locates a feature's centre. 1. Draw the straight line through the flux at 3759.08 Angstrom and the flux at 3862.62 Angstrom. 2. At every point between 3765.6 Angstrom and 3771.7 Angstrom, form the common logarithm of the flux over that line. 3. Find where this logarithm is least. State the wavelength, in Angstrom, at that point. 3767.75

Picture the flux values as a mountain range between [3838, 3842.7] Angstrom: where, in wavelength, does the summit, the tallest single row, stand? 3842.22 Angstrom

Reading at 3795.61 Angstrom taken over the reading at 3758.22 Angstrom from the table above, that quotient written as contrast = 1.7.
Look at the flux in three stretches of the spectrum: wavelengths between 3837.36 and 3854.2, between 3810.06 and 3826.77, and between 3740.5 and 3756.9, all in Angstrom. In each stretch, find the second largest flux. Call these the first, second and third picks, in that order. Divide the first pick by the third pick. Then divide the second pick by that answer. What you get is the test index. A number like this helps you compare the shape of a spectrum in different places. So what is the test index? 18.7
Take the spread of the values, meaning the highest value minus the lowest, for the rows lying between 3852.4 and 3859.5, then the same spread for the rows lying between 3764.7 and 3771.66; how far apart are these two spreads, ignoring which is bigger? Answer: 2.2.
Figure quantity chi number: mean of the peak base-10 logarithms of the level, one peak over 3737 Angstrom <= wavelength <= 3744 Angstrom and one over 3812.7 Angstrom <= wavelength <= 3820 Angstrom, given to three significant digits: 1.17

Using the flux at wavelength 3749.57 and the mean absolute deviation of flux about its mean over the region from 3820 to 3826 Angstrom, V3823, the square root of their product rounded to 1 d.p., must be 3.6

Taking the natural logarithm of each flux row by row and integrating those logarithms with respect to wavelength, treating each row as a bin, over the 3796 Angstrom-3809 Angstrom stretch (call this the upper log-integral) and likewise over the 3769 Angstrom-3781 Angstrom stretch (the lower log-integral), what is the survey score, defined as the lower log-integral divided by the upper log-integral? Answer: 1.0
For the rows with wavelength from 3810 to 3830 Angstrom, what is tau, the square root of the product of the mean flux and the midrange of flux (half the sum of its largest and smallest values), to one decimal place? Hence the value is 12.2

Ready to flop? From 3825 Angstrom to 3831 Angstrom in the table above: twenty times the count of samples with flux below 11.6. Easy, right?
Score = 140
